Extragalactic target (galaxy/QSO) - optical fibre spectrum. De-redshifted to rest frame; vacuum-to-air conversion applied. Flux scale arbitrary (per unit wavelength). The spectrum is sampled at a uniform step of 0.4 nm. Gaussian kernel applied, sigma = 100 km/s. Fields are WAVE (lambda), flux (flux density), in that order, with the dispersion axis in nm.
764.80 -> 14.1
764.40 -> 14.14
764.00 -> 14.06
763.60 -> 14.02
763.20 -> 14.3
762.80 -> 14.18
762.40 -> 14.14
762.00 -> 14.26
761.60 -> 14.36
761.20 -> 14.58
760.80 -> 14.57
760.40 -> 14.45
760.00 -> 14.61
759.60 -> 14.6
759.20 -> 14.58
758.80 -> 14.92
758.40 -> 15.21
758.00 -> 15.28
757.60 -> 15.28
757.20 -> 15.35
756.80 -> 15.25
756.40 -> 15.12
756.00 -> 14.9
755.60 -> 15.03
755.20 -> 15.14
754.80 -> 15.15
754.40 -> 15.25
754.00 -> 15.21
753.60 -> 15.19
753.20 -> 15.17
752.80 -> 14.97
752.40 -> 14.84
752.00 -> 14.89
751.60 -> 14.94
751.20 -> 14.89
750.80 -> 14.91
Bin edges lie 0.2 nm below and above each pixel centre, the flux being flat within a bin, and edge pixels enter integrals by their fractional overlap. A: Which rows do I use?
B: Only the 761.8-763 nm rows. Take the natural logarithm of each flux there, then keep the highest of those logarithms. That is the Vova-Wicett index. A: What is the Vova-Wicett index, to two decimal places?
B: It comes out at 2.66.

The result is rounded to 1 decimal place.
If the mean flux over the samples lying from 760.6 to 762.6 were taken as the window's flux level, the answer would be 14.4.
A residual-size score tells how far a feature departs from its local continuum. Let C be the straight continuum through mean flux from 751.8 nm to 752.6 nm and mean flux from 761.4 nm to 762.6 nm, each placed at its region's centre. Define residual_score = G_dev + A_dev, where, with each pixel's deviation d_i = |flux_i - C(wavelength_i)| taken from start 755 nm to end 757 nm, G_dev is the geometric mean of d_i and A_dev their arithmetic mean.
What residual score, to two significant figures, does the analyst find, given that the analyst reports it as 0.90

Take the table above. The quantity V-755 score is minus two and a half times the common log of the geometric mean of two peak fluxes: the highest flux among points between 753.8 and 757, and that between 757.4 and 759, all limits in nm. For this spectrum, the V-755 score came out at -2.96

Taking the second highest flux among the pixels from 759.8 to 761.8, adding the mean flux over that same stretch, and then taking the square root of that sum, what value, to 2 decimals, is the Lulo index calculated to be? 5.39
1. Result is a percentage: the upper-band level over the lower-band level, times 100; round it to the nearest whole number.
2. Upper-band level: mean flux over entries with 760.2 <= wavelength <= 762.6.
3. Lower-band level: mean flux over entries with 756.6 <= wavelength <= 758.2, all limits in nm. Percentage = 94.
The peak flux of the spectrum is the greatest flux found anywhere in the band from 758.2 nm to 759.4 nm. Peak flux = 15.21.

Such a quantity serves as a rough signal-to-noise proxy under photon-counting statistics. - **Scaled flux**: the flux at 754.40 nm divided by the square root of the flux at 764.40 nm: 4.06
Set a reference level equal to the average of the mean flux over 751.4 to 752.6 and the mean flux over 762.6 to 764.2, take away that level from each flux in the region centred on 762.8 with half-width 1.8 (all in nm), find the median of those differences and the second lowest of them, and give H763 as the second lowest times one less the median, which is -0.61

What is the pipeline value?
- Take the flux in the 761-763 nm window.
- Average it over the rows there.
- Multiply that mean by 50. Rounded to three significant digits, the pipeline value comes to 715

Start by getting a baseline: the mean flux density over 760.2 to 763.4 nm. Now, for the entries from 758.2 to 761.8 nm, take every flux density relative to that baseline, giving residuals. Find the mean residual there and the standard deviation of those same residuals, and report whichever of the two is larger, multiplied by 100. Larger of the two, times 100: 30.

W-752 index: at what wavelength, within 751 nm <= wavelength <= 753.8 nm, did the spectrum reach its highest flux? 753.60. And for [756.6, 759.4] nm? 757.20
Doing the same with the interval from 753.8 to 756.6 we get 754.40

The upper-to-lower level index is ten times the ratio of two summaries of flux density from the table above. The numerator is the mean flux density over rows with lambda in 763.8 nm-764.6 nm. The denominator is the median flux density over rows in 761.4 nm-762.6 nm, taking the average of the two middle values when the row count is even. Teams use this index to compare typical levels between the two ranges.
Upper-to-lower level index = 9.9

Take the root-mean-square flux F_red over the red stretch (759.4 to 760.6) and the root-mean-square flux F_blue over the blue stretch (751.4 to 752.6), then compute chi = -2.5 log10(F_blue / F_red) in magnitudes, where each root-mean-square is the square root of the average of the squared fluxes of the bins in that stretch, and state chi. -0.025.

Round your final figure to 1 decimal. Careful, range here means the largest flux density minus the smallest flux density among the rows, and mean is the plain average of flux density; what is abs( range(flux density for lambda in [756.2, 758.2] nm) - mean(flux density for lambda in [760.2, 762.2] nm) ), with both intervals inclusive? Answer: 14.2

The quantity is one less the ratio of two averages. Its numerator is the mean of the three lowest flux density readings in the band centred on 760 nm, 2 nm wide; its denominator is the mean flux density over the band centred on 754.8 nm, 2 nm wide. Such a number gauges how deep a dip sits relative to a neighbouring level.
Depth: 0.041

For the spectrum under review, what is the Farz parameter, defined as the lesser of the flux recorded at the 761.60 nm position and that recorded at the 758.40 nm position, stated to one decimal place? 14.4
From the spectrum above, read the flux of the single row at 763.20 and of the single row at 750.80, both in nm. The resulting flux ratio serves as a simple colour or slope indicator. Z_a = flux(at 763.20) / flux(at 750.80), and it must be 0.96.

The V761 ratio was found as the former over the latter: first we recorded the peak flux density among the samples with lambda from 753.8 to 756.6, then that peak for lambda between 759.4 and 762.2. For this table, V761 1.04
